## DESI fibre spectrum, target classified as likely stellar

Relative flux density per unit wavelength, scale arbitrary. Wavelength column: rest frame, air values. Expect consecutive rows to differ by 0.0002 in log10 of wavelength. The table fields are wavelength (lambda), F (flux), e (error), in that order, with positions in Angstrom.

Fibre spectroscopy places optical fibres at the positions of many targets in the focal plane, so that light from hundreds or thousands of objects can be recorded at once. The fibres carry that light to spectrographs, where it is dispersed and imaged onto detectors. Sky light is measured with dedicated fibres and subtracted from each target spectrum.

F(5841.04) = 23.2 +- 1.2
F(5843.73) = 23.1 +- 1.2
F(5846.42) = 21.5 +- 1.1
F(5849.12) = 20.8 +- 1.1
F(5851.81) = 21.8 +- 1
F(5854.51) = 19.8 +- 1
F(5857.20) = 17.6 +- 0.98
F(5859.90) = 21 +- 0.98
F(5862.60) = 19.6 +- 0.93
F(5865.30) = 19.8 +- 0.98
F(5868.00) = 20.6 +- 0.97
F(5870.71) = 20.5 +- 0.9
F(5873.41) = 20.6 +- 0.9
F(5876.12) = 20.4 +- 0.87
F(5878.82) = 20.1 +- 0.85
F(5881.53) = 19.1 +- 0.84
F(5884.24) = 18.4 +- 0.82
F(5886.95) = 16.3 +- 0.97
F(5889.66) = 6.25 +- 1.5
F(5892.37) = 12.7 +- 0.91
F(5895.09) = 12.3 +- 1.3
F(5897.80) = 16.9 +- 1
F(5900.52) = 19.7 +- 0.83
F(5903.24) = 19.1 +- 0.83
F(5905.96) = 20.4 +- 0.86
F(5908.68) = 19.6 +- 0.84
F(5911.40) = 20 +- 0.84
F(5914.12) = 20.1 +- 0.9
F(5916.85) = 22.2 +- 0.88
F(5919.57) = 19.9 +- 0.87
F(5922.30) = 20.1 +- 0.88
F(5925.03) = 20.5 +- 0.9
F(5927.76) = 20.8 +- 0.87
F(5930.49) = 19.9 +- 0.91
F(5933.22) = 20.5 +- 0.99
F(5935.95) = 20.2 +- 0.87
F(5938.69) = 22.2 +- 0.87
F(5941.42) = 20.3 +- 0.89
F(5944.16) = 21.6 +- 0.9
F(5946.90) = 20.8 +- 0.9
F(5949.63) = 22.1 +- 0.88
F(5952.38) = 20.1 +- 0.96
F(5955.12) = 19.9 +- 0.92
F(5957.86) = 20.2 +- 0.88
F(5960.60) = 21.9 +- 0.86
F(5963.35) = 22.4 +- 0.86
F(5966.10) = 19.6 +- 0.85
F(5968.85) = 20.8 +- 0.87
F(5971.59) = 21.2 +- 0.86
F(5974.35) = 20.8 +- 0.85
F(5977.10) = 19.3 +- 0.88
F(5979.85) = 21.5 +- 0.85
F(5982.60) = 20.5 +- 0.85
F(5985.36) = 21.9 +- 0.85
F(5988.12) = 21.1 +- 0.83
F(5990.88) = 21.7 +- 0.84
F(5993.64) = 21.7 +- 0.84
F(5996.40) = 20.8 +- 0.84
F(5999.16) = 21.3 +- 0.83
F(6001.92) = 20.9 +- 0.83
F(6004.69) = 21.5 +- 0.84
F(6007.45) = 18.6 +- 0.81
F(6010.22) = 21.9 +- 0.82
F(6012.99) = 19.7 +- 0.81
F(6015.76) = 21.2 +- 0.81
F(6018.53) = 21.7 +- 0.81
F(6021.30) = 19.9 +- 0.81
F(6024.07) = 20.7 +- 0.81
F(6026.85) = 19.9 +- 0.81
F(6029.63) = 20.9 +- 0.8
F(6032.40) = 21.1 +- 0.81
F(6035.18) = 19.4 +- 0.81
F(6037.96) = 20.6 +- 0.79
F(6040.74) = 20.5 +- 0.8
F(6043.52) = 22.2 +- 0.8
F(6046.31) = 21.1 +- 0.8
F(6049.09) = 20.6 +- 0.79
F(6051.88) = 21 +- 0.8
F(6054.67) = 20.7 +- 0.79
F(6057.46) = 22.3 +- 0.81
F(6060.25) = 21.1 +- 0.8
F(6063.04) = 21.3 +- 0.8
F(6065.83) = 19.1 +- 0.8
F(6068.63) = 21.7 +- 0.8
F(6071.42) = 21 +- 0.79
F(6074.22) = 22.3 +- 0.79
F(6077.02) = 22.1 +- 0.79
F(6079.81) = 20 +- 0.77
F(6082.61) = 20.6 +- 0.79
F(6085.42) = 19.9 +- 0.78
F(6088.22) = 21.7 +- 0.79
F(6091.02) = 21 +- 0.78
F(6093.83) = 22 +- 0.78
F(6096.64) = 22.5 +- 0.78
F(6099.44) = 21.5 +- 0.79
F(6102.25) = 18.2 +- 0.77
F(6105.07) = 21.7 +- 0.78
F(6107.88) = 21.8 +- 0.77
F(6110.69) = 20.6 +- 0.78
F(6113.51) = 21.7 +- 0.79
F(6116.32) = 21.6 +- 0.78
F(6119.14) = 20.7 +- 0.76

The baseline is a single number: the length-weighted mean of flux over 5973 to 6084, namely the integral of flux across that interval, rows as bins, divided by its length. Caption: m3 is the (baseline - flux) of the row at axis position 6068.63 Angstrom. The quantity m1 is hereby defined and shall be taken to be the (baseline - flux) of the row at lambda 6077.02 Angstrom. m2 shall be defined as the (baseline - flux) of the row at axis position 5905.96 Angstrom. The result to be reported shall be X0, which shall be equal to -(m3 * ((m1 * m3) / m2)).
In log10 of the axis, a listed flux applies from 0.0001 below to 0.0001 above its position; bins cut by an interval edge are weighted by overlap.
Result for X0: 1.48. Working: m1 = -1.2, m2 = 0.5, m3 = -0.8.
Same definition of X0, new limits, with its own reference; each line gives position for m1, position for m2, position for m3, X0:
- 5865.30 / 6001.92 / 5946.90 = -1.77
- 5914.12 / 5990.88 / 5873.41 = 0.10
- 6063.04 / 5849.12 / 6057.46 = 7.11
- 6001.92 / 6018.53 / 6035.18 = 0.02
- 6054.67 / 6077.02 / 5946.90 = 0.00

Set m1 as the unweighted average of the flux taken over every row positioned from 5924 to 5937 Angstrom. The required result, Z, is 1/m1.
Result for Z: 0.0491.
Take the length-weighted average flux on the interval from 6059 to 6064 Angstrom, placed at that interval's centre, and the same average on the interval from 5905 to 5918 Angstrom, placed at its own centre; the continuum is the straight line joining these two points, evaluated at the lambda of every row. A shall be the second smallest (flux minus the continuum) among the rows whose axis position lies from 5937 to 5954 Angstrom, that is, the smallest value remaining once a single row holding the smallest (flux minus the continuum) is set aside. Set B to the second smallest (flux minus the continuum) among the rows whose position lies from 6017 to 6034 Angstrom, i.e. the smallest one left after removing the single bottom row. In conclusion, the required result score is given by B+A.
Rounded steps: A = -0.3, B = -1.1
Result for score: -1.4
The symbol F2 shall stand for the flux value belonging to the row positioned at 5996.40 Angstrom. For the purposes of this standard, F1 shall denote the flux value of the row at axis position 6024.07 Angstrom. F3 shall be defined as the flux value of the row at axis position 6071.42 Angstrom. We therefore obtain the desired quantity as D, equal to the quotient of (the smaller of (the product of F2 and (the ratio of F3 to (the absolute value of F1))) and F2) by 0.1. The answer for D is 208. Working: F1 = 20.7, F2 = 20.8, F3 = 21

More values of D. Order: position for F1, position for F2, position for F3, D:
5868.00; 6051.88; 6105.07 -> 210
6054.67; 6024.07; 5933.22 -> 205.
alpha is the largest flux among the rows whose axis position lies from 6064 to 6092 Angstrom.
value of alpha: 22.3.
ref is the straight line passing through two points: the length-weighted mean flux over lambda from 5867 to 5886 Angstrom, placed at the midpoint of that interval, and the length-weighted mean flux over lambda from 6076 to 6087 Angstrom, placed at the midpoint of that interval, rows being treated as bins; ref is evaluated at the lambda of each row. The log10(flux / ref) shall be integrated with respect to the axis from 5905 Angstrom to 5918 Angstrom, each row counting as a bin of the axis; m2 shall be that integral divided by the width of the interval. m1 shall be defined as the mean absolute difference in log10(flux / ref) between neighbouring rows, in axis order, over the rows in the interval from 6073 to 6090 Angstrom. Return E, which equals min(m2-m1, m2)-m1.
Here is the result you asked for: -0.036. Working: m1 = 0.023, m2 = 0.009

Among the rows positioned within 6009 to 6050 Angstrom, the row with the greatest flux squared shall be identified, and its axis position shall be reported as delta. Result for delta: 6043.52 Angstrom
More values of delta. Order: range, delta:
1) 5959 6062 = 5963.35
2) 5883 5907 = 5905.96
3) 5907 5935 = 5916.85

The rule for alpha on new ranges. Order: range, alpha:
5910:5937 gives 22.2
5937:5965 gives 22.4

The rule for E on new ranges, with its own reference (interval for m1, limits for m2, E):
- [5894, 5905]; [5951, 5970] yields -0.135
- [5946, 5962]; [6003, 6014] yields -0.044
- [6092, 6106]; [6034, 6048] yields -0.083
